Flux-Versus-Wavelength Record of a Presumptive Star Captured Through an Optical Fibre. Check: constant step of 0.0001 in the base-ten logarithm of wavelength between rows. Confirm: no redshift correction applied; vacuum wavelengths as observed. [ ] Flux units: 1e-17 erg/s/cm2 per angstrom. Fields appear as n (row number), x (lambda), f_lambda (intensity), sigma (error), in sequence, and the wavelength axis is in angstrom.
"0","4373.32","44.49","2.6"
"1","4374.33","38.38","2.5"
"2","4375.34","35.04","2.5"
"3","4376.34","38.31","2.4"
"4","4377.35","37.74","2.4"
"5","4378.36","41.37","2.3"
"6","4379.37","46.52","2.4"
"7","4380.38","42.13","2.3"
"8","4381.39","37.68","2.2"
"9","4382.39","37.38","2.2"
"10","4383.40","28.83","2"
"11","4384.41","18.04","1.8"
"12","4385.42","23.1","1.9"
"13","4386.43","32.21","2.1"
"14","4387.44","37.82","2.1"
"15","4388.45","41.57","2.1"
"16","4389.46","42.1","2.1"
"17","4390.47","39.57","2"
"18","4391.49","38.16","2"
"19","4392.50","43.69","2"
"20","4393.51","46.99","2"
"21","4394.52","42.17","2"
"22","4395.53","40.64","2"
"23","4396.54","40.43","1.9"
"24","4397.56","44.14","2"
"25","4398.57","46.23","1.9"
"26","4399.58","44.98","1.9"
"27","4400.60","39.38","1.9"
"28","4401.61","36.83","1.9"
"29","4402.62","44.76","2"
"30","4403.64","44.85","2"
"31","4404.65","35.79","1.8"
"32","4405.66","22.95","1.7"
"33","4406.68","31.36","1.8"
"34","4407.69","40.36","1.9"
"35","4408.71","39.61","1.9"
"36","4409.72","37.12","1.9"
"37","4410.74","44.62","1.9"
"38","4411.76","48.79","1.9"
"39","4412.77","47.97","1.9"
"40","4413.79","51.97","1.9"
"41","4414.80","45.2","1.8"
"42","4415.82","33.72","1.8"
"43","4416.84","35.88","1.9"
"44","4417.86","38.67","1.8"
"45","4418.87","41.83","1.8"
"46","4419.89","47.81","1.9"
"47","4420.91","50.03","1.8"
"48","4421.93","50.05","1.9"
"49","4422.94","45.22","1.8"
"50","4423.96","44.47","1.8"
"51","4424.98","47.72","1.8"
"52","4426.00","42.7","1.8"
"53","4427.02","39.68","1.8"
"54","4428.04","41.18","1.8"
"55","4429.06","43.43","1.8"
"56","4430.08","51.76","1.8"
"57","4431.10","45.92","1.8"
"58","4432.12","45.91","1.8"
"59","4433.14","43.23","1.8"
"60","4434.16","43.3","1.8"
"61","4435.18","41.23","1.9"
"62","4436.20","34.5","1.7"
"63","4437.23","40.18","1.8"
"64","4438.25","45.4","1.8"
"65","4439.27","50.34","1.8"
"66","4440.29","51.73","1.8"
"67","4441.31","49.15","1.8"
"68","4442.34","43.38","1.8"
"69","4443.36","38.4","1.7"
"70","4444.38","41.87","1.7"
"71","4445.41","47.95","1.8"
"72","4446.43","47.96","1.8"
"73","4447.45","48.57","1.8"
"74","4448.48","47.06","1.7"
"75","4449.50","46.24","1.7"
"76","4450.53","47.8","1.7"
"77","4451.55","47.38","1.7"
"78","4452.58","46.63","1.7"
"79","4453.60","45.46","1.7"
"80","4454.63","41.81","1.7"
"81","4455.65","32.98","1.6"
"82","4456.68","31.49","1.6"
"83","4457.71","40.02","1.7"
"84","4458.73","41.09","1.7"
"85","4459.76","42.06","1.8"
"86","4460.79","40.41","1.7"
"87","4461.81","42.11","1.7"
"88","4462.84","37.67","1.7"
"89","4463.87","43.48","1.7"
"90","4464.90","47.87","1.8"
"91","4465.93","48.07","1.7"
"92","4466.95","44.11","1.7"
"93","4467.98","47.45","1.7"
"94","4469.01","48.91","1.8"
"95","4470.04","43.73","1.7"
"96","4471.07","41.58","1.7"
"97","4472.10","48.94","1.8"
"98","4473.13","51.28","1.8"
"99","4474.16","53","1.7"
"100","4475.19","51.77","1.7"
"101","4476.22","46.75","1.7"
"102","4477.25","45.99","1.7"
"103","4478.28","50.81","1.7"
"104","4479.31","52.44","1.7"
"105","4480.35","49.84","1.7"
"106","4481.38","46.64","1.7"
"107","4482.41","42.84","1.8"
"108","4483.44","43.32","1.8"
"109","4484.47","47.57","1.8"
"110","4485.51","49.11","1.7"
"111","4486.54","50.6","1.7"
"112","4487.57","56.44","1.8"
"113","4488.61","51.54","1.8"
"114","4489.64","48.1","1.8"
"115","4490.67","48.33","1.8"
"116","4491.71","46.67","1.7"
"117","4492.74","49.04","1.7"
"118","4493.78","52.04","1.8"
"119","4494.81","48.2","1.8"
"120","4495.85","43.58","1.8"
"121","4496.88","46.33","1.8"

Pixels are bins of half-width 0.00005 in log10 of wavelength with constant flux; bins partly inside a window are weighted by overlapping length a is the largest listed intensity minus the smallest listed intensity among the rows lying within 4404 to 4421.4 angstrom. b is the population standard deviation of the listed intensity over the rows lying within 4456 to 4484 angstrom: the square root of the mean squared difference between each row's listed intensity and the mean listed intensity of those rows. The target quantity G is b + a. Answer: 34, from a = 29.0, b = 4.9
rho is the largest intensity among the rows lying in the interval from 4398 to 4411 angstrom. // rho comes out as 46.23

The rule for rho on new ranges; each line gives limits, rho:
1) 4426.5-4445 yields 51.76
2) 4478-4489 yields 56.44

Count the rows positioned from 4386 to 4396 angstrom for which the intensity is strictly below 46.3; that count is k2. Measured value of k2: 9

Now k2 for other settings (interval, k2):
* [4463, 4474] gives 4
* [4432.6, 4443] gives 7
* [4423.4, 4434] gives 8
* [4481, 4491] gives 2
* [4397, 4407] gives 10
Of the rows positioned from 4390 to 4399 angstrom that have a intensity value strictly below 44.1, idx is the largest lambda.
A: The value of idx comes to 4396.54 angstrom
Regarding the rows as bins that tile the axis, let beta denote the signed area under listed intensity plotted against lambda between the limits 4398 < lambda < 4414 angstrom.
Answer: 655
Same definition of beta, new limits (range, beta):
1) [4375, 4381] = 242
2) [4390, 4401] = 466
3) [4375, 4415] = 1578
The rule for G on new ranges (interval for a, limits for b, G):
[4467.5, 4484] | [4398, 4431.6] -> 18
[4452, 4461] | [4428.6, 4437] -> 20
